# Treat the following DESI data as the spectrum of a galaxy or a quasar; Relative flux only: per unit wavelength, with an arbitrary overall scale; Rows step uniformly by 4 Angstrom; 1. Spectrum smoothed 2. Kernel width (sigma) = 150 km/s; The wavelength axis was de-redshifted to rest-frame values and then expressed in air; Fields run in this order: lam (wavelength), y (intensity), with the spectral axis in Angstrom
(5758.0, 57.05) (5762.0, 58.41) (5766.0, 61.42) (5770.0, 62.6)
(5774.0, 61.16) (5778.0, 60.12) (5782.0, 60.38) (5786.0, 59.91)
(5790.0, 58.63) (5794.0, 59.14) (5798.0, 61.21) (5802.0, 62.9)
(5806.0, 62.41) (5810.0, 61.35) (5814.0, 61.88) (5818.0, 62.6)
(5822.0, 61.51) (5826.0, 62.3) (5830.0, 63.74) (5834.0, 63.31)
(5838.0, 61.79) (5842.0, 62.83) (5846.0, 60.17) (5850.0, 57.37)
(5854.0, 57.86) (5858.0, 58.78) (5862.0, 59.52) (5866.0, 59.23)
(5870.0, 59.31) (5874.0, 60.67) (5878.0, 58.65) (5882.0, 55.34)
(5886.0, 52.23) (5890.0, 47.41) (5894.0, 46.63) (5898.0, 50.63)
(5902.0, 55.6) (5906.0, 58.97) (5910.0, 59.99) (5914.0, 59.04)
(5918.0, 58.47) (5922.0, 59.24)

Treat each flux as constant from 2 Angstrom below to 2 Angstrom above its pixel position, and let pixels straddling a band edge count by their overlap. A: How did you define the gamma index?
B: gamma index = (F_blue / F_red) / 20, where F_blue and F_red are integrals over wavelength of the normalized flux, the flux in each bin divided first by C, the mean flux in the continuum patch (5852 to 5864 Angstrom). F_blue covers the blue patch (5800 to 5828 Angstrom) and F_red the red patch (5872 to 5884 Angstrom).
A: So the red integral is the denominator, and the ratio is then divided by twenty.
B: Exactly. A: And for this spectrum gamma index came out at 0.12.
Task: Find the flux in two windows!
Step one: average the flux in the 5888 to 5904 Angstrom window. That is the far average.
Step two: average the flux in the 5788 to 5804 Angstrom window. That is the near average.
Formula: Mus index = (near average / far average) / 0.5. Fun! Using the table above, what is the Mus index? 2.42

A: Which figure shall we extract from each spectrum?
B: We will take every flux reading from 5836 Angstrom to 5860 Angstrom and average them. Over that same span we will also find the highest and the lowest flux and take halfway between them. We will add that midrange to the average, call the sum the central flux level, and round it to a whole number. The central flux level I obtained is 120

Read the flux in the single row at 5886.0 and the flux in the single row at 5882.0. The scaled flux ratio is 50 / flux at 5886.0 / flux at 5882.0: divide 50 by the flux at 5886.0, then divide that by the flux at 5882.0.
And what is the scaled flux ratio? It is 0.0173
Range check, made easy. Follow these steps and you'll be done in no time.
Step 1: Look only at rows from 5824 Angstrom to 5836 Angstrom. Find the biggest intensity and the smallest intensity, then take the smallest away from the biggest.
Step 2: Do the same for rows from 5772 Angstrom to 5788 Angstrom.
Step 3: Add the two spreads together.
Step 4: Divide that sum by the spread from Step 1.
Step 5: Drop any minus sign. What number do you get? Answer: 1.87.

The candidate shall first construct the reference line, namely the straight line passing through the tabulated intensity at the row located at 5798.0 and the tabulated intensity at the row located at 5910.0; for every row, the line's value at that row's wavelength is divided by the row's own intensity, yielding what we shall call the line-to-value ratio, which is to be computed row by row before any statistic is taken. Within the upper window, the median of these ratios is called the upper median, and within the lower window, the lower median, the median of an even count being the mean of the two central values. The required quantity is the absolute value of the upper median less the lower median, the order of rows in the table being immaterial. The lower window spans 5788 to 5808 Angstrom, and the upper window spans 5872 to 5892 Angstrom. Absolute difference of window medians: 0.090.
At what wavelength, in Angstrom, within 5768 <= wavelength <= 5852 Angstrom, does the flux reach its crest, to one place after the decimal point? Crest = 5830.0 Angstrom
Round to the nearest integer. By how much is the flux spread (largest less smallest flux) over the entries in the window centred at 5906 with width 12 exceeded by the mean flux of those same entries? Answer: 54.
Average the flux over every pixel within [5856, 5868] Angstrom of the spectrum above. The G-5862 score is 59.2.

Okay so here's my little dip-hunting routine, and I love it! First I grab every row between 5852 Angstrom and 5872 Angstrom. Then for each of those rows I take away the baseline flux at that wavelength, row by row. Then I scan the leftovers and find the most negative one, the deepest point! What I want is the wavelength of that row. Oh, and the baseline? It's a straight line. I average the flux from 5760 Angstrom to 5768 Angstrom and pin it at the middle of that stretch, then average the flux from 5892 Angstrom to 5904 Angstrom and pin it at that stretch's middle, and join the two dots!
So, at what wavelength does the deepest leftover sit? 5854.0 Angstrom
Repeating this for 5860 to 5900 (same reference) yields 5894.0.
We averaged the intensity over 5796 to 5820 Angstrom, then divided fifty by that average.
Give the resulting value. 0.806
